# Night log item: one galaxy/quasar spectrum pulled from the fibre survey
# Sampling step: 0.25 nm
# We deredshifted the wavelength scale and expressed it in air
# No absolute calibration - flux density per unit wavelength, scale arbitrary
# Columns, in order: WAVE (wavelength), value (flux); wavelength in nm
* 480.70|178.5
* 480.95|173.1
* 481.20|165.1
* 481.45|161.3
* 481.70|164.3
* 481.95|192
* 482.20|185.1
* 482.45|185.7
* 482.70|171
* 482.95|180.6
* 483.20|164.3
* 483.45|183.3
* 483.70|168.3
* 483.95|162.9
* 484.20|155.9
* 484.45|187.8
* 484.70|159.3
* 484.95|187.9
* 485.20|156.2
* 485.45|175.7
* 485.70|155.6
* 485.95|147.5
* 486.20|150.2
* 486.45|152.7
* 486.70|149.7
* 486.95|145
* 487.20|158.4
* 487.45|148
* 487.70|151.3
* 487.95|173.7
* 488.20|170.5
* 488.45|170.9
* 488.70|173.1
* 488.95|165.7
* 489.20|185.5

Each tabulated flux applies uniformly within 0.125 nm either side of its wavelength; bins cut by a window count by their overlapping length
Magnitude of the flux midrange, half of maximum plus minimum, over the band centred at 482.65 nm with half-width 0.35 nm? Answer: -5.63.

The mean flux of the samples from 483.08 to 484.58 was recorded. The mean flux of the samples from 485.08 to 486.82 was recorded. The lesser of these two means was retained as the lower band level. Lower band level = 155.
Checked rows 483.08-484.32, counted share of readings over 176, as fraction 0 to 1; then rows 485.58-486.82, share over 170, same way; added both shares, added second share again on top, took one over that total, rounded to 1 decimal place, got 5.0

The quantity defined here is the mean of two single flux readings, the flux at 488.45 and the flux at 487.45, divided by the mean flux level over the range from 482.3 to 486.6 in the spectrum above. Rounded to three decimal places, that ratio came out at 0.953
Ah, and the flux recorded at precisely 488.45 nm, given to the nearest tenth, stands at 170.9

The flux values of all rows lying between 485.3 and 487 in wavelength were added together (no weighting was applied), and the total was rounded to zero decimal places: 1076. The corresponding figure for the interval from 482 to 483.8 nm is 1238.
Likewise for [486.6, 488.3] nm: 1097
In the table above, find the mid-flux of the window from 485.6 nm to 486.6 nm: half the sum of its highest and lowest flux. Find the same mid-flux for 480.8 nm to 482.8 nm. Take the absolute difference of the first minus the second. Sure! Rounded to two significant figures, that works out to 25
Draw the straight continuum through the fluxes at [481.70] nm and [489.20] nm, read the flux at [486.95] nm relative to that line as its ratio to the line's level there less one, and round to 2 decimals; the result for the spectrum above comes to -0.19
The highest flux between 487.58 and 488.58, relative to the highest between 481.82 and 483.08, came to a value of 0.90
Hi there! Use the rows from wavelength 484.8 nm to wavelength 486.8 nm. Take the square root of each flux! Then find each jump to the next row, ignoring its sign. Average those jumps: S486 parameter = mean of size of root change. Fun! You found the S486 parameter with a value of 0.49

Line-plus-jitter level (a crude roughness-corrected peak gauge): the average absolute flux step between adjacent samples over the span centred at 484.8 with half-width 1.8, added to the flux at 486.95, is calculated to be 162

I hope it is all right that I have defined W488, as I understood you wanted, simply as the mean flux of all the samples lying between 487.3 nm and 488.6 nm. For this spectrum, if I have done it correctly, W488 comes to 163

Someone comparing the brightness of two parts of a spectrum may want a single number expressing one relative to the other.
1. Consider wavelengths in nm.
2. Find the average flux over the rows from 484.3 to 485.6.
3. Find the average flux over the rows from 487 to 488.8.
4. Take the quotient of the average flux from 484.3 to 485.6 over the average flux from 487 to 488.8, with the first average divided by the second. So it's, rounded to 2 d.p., 1.06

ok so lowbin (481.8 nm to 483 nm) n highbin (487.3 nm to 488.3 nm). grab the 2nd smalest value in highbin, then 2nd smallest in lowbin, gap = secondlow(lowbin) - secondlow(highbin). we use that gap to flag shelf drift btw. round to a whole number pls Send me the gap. 29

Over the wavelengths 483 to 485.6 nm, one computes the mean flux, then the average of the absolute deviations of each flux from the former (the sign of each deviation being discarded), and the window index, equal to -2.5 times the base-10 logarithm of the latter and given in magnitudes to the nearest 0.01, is -2.58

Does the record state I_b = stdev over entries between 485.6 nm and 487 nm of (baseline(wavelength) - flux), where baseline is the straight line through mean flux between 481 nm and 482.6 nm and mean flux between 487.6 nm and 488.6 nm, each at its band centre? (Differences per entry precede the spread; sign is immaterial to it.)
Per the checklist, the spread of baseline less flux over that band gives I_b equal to 3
